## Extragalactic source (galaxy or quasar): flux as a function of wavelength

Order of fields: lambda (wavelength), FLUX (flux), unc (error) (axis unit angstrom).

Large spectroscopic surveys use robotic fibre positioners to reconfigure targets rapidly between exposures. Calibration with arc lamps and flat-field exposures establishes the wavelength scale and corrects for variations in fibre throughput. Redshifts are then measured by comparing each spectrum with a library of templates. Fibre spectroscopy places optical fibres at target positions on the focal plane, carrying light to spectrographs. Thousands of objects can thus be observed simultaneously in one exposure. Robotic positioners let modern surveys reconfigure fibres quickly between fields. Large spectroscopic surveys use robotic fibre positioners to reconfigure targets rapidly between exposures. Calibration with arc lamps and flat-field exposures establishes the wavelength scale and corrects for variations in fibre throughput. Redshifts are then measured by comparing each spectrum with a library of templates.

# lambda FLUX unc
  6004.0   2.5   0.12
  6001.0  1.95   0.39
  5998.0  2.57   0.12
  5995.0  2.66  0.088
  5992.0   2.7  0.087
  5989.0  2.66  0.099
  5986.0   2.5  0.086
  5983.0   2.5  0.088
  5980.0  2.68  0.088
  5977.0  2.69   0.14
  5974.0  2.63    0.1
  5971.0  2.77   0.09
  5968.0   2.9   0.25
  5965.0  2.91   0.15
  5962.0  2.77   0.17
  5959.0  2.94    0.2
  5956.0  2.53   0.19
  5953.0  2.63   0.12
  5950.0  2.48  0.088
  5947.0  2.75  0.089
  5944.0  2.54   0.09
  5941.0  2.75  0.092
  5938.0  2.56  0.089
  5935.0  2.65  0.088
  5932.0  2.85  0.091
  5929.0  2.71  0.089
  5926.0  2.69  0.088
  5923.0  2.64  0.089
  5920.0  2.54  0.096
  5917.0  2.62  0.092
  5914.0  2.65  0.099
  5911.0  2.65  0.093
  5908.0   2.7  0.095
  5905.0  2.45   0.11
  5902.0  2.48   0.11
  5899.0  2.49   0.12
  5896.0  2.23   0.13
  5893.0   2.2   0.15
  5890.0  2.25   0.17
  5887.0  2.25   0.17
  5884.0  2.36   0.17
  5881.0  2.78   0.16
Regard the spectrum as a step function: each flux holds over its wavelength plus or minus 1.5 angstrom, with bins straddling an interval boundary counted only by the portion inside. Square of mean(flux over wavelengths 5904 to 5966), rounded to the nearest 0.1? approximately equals 7.1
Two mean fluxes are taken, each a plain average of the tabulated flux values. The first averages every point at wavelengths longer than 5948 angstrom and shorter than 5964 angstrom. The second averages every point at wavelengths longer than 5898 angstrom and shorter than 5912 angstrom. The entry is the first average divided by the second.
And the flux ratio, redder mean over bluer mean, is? 1.05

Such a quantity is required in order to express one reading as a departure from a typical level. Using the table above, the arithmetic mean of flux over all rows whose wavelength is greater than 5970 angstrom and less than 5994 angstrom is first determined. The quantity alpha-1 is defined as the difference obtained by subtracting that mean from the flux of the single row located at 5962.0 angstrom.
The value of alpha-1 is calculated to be 0.1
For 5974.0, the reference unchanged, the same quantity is 0.0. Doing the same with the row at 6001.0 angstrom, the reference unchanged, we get -0.7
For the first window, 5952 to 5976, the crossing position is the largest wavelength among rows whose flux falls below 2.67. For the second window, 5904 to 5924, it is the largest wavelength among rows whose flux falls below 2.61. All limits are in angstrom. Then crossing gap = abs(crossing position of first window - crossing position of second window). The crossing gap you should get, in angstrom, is 54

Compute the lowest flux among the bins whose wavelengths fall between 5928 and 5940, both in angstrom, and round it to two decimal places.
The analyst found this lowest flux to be 2.56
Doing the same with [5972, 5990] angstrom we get 2.50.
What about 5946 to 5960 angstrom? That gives 2.48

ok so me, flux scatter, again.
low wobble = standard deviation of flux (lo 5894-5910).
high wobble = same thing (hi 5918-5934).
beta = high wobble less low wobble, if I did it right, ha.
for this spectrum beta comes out -0.05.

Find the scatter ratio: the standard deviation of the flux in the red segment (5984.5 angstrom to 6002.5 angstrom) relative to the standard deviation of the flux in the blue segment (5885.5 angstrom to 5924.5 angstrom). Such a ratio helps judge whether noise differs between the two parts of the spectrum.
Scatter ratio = 1.5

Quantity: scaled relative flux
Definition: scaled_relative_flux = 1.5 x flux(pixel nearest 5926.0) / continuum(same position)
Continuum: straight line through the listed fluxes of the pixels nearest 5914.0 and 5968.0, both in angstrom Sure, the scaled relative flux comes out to 1.49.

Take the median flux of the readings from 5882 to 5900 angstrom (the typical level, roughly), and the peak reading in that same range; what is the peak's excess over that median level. 0.24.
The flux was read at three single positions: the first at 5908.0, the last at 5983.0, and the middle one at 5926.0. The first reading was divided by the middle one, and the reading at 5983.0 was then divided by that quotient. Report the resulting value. 2.49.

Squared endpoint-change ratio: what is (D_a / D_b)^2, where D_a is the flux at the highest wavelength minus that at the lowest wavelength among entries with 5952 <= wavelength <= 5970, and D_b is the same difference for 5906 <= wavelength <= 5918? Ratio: 11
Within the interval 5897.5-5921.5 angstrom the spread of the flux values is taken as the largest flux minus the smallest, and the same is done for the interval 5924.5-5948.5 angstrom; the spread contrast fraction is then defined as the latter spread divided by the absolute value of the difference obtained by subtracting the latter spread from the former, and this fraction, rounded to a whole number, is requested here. 5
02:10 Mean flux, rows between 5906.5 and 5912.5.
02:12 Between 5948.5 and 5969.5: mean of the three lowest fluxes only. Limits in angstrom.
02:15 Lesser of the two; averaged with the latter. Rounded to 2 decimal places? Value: 2.55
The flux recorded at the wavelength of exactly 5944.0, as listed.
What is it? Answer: 2.54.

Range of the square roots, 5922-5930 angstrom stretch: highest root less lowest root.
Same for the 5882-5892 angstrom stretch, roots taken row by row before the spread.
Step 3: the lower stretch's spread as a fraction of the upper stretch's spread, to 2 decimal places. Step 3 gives 1.69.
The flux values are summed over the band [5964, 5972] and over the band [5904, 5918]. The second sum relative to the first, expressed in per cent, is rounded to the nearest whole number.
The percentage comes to 152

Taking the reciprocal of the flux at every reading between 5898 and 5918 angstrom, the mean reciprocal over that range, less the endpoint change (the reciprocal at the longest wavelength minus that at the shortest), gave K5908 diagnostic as 0.41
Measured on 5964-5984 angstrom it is 0.31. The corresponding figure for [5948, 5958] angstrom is 0.40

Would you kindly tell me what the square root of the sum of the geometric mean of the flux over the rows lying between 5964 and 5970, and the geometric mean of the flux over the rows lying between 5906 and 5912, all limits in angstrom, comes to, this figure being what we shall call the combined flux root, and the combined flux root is 2.36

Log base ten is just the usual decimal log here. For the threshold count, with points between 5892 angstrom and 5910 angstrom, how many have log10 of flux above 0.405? 1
